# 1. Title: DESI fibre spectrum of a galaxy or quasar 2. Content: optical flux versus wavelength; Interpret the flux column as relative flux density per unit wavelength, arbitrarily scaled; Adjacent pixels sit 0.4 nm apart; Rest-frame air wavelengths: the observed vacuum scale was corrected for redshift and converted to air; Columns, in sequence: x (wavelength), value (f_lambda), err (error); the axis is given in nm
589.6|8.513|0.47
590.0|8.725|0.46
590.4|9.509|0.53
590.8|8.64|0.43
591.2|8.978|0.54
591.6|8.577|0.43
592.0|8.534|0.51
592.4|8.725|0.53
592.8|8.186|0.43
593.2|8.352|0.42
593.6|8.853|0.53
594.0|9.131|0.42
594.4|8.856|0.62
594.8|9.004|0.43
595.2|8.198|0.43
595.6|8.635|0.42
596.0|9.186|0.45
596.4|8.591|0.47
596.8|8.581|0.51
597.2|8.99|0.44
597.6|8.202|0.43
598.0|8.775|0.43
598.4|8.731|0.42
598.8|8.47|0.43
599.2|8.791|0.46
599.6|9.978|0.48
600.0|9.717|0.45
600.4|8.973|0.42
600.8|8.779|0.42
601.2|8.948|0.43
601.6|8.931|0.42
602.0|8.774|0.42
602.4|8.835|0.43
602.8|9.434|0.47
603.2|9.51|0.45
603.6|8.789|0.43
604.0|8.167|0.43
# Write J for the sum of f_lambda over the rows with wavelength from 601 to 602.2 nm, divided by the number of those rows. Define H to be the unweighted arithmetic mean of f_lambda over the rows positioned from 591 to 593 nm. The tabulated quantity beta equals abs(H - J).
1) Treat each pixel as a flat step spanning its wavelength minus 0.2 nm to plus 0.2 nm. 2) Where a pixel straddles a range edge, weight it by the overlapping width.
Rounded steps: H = 8.60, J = 8.88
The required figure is 0.28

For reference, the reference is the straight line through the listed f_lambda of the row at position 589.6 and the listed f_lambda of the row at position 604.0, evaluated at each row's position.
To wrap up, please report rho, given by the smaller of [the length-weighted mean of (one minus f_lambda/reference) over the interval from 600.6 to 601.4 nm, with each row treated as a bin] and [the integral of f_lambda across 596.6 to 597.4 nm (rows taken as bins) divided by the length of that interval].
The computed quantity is -0.08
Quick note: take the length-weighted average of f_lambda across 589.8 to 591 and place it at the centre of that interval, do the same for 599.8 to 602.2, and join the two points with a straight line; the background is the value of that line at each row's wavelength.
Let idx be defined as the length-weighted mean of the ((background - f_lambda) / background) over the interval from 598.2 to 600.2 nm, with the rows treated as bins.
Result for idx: -0.014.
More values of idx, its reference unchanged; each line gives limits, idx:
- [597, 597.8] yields 0.045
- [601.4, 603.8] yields -0.002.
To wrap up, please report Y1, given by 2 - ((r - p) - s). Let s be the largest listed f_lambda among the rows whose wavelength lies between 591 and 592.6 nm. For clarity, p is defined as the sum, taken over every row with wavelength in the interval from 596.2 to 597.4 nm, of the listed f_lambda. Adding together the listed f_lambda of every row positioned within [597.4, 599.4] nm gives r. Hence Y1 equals -6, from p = 26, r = 43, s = 8.978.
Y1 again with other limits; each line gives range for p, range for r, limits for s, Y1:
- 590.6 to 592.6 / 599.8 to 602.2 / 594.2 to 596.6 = 1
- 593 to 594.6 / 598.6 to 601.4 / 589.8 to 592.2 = -17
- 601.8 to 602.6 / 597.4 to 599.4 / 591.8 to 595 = -14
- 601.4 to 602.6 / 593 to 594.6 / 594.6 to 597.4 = 3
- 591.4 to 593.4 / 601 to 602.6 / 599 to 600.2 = 19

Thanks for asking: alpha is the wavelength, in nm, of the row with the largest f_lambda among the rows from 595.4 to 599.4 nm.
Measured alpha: 596.0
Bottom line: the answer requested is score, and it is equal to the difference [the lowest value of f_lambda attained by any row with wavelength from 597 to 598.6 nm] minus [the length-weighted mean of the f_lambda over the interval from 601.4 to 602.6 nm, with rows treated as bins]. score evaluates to -0.6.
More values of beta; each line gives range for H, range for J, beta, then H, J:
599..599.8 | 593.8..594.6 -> 0.39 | 9.38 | 8.99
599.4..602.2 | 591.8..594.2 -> 0.53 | 9.16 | 8.63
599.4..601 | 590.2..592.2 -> 0.51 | 9.36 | 8.85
